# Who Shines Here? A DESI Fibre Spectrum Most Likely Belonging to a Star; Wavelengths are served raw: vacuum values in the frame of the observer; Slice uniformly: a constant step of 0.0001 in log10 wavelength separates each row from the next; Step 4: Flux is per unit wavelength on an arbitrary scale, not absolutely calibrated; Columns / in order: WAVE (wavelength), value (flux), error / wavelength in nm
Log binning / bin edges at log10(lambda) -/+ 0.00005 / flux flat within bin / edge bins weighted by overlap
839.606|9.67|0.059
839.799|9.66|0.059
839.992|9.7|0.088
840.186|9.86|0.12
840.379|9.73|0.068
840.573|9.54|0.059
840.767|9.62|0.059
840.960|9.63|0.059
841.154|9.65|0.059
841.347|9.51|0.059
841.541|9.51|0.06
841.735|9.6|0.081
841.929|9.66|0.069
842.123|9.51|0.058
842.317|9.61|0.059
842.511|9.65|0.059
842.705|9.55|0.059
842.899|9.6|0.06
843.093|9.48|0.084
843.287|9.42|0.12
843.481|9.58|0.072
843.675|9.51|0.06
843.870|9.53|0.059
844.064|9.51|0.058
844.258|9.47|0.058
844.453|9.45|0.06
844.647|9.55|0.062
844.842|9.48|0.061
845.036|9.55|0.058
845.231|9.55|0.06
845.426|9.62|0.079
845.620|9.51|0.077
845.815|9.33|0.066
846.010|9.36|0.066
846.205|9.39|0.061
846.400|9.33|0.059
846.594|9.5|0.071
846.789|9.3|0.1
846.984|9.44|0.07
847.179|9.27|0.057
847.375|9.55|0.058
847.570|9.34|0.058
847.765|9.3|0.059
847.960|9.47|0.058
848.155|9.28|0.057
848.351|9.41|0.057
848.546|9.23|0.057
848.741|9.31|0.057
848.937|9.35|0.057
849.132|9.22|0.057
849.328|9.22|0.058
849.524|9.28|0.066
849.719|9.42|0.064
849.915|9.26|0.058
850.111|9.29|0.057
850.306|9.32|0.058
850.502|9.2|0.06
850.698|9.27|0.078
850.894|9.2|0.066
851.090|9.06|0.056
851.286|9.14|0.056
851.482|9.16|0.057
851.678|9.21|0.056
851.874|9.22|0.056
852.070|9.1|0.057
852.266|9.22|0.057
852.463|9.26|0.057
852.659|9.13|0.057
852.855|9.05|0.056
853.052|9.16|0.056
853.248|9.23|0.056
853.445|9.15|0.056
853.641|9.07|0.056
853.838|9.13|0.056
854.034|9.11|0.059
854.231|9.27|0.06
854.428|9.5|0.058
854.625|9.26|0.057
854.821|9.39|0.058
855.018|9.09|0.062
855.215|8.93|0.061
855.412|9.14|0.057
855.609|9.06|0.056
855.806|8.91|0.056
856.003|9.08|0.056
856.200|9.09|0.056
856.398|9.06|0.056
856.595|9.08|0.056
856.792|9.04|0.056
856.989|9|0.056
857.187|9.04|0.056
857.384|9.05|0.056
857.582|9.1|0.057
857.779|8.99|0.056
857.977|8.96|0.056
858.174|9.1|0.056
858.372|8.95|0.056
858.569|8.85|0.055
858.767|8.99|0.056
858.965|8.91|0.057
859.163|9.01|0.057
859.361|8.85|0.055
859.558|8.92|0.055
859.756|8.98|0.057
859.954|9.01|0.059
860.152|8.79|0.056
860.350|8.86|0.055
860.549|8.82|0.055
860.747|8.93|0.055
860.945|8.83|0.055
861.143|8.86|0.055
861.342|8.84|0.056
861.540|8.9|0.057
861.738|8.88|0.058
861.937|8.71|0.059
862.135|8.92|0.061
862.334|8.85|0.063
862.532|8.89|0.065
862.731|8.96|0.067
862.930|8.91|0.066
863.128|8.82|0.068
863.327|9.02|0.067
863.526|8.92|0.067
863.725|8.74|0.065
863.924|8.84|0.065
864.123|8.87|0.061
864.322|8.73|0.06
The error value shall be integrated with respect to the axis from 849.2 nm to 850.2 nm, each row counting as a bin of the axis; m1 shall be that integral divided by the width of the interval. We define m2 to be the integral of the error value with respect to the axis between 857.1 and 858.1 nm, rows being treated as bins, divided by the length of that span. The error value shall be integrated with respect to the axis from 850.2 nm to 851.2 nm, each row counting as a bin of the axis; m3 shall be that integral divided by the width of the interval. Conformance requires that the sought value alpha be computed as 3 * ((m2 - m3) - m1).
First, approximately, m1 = 0.060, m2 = 0.056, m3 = 0.063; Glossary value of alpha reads -0.203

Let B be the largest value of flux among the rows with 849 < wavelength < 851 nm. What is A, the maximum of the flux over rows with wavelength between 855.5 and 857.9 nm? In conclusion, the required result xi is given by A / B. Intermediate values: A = 9.1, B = 9.42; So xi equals 0.97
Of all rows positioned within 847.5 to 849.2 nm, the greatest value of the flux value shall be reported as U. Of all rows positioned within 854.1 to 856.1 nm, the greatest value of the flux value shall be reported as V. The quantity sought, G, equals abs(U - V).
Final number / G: 0.0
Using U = 9.47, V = 9.5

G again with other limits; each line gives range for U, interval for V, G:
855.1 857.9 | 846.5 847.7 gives 0.4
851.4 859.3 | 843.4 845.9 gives 0.1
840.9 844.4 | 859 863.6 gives 0.6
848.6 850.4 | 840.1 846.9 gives 0.4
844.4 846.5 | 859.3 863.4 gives 0.6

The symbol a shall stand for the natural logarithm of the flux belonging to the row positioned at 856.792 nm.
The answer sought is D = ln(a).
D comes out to 0.789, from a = 2.20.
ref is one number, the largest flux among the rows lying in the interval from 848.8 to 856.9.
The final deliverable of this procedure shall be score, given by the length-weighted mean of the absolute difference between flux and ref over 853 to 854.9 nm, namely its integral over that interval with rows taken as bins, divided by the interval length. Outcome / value 0.27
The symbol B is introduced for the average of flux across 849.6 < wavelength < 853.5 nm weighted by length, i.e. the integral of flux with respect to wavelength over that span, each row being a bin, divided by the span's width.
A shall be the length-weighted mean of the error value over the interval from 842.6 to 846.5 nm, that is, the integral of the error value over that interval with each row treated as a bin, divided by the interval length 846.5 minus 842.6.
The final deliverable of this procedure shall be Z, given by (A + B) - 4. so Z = 5.3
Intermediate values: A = 0.067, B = 9.2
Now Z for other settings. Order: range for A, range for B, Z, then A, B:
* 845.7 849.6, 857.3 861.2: 5.0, 0.062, 8.9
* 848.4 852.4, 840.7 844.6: 5.6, 0.059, 9.6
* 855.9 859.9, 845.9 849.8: 5.4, 0.056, 9.3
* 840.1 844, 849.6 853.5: 5.3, 0.069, 9.2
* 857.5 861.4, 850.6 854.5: 5.2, 0.056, 9.2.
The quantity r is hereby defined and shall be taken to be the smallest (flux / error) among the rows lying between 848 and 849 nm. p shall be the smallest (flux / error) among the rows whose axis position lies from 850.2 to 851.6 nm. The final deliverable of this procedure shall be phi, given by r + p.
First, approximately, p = 119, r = 162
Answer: 281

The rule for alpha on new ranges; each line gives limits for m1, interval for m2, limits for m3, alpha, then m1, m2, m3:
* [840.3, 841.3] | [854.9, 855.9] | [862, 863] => -0.199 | 0.061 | 0.058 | 0.064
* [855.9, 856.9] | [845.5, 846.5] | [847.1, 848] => -0.143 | 0.056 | 0.066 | 0.058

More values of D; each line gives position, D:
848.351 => 0.807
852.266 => 0.798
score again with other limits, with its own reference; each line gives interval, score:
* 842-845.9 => 0.06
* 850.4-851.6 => 0.33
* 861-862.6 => 0.65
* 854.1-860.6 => 0.47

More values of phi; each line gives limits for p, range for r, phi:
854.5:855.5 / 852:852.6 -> 306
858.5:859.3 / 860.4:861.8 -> 309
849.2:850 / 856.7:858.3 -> 300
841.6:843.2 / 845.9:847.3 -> 206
